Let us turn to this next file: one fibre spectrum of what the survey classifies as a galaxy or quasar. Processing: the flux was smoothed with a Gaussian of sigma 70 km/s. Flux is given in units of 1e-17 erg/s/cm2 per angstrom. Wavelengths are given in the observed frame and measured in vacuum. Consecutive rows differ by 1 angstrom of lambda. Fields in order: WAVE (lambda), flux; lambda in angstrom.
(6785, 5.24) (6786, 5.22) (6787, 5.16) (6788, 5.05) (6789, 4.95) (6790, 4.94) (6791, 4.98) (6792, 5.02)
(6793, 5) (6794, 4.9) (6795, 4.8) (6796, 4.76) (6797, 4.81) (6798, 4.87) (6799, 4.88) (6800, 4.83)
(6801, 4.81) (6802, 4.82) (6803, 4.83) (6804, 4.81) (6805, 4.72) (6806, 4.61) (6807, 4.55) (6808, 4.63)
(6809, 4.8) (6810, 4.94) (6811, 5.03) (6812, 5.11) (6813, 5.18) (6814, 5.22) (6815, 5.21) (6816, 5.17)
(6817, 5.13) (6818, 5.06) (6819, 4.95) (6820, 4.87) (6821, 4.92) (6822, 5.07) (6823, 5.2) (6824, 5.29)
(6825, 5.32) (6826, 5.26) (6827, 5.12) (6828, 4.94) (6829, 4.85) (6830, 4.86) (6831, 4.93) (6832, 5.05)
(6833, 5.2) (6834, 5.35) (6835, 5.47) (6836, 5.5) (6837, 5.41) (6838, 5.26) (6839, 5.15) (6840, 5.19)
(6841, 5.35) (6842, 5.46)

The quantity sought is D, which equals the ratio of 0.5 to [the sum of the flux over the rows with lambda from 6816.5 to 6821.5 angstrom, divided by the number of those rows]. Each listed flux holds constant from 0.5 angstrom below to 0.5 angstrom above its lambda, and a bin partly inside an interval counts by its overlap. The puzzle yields 0.100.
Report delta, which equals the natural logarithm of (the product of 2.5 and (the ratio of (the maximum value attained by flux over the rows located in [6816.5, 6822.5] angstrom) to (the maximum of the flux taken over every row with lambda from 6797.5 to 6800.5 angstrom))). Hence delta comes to 0.97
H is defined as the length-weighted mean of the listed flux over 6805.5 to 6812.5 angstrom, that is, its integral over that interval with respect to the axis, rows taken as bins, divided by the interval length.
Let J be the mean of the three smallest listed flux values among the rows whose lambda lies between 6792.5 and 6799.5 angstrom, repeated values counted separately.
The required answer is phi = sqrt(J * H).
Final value 4.80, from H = 4.81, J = 4.79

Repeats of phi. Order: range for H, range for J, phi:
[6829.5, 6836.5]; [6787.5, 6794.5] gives 5.06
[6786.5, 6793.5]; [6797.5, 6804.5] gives 4.91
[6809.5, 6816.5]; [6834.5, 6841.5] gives 5.16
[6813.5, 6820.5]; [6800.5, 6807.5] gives 4.85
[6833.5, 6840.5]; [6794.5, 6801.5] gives 5.05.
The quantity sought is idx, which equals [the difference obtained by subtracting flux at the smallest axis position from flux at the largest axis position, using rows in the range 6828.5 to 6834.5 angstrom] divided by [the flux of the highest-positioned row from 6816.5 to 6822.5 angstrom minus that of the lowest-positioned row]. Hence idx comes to -8.3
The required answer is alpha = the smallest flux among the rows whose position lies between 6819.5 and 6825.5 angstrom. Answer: 4.87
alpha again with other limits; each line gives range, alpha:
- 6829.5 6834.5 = 4.86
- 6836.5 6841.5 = 5.15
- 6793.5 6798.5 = 4.76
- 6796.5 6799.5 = 4.81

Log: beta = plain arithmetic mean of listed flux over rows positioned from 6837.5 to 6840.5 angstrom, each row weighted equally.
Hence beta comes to 5.2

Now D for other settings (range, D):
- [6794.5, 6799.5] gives 0.104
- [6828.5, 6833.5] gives 0.100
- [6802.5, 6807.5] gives 0.106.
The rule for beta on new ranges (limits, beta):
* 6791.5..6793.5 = 5.0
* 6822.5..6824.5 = 5.2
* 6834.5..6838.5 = 5.4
